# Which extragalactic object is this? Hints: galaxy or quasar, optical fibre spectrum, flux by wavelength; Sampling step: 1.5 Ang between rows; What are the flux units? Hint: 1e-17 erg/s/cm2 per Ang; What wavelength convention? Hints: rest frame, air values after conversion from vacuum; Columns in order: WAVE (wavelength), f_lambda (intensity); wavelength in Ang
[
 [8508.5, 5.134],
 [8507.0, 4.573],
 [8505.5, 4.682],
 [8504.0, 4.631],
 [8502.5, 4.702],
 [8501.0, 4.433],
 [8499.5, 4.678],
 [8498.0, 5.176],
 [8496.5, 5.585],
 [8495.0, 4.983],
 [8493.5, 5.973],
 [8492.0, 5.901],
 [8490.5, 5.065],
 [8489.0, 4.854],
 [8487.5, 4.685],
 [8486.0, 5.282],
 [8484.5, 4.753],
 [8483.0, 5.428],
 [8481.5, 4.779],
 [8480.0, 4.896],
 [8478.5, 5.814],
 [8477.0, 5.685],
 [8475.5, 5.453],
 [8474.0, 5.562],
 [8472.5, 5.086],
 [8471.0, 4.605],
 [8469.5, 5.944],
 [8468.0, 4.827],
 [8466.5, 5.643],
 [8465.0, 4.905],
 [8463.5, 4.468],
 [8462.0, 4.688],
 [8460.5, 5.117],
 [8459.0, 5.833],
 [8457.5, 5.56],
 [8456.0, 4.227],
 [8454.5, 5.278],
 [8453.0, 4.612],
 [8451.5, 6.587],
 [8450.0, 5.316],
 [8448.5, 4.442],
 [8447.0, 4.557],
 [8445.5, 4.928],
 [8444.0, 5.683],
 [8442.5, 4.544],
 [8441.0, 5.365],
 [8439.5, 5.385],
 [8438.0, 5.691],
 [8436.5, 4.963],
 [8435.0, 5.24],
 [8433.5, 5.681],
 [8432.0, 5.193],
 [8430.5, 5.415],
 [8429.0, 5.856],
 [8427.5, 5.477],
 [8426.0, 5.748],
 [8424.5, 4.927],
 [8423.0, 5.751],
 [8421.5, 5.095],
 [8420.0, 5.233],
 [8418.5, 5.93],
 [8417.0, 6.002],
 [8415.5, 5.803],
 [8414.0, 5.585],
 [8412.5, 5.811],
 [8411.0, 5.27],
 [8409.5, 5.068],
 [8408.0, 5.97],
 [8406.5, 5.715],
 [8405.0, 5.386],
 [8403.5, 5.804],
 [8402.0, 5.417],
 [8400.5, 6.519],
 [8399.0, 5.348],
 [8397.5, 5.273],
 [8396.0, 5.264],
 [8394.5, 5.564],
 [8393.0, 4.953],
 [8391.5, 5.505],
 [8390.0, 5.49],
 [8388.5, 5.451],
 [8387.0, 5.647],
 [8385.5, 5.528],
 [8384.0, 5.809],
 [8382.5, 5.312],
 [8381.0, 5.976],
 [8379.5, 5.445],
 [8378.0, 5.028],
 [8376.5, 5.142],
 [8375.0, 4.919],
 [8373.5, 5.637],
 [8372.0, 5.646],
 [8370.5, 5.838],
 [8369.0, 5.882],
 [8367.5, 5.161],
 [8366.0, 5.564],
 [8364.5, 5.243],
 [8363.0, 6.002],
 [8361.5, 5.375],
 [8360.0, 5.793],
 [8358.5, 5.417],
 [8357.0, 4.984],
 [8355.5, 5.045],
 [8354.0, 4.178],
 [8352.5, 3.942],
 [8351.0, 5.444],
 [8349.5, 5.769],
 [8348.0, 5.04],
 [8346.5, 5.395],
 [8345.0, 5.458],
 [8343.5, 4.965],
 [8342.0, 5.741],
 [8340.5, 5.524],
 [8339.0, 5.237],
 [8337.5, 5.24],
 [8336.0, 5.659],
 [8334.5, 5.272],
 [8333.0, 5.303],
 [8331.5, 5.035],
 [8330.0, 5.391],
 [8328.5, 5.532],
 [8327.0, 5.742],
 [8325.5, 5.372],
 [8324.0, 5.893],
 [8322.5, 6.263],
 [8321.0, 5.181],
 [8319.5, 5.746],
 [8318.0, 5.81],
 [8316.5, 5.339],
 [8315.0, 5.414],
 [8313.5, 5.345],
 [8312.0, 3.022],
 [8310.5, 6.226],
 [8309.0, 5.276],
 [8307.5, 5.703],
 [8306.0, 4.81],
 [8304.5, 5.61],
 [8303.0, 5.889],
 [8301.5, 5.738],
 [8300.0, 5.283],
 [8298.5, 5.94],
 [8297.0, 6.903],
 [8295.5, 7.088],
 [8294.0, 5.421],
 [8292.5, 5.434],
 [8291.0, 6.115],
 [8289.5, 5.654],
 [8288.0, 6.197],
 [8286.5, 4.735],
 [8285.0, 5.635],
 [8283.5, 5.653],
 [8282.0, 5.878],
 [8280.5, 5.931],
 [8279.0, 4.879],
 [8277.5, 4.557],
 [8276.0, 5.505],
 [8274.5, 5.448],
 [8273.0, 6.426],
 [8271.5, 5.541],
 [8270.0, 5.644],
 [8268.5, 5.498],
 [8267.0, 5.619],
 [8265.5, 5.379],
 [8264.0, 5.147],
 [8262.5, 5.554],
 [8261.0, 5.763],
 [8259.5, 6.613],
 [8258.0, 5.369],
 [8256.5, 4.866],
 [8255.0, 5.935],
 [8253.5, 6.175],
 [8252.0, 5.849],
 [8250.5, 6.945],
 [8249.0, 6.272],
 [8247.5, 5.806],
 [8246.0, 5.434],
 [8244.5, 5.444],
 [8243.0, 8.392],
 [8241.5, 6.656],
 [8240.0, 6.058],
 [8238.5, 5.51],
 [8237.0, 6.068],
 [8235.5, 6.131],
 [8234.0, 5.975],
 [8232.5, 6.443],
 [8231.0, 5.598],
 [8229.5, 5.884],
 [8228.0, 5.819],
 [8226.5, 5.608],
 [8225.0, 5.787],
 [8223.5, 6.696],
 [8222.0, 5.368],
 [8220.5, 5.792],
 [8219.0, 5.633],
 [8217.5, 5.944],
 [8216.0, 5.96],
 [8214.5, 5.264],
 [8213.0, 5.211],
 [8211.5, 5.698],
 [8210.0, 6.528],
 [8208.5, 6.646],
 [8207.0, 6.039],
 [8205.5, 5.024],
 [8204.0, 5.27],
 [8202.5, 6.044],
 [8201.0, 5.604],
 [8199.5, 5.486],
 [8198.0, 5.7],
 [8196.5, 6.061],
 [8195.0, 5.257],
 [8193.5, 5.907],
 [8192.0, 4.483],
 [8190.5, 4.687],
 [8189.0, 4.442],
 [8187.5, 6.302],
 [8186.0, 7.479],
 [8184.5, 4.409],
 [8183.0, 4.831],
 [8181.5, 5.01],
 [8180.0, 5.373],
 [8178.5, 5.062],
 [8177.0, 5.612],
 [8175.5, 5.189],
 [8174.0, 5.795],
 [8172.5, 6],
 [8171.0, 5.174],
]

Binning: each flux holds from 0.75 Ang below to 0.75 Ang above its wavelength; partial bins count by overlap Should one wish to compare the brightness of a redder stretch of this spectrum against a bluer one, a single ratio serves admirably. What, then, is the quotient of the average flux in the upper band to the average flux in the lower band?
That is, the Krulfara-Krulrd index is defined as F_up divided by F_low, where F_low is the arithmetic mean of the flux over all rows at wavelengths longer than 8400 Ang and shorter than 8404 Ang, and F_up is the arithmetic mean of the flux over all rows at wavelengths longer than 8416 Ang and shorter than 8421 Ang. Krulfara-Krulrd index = 0.97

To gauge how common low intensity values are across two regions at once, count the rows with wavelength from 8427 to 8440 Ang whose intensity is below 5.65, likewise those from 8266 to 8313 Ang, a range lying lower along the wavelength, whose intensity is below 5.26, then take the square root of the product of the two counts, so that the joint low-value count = 5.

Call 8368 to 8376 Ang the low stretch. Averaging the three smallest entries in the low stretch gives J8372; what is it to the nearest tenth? 5.4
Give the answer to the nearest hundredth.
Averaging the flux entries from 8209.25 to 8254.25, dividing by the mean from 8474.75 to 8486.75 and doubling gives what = 2.28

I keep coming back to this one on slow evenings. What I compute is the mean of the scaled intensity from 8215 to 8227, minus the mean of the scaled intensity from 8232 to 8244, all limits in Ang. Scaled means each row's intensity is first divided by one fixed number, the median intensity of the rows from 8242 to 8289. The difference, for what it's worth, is -0.10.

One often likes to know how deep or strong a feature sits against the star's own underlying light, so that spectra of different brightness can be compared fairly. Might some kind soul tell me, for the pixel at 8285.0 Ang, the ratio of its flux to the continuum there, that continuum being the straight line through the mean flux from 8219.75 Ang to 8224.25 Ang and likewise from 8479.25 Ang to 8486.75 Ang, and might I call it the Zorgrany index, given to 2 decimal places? 0.98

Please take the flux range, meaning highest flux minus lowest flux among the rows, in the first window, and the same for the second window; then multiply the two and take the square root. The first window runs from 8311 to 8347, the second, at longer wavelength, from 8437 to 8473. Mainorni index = 2.77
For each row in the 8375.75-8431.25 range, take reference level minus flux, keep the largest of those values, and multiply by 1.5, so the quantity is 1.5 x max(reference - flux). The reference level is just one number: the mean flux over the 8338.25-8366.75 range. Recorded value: 0.51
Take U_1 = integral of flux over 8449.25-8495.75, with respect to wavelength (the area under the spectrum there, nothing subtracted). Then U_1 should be 243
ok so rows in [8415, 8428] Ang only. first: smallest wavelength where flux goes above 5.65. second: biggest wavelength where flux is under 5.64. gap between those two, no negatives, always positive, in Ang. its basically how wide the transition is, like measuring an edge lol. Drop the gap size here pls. 12.0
